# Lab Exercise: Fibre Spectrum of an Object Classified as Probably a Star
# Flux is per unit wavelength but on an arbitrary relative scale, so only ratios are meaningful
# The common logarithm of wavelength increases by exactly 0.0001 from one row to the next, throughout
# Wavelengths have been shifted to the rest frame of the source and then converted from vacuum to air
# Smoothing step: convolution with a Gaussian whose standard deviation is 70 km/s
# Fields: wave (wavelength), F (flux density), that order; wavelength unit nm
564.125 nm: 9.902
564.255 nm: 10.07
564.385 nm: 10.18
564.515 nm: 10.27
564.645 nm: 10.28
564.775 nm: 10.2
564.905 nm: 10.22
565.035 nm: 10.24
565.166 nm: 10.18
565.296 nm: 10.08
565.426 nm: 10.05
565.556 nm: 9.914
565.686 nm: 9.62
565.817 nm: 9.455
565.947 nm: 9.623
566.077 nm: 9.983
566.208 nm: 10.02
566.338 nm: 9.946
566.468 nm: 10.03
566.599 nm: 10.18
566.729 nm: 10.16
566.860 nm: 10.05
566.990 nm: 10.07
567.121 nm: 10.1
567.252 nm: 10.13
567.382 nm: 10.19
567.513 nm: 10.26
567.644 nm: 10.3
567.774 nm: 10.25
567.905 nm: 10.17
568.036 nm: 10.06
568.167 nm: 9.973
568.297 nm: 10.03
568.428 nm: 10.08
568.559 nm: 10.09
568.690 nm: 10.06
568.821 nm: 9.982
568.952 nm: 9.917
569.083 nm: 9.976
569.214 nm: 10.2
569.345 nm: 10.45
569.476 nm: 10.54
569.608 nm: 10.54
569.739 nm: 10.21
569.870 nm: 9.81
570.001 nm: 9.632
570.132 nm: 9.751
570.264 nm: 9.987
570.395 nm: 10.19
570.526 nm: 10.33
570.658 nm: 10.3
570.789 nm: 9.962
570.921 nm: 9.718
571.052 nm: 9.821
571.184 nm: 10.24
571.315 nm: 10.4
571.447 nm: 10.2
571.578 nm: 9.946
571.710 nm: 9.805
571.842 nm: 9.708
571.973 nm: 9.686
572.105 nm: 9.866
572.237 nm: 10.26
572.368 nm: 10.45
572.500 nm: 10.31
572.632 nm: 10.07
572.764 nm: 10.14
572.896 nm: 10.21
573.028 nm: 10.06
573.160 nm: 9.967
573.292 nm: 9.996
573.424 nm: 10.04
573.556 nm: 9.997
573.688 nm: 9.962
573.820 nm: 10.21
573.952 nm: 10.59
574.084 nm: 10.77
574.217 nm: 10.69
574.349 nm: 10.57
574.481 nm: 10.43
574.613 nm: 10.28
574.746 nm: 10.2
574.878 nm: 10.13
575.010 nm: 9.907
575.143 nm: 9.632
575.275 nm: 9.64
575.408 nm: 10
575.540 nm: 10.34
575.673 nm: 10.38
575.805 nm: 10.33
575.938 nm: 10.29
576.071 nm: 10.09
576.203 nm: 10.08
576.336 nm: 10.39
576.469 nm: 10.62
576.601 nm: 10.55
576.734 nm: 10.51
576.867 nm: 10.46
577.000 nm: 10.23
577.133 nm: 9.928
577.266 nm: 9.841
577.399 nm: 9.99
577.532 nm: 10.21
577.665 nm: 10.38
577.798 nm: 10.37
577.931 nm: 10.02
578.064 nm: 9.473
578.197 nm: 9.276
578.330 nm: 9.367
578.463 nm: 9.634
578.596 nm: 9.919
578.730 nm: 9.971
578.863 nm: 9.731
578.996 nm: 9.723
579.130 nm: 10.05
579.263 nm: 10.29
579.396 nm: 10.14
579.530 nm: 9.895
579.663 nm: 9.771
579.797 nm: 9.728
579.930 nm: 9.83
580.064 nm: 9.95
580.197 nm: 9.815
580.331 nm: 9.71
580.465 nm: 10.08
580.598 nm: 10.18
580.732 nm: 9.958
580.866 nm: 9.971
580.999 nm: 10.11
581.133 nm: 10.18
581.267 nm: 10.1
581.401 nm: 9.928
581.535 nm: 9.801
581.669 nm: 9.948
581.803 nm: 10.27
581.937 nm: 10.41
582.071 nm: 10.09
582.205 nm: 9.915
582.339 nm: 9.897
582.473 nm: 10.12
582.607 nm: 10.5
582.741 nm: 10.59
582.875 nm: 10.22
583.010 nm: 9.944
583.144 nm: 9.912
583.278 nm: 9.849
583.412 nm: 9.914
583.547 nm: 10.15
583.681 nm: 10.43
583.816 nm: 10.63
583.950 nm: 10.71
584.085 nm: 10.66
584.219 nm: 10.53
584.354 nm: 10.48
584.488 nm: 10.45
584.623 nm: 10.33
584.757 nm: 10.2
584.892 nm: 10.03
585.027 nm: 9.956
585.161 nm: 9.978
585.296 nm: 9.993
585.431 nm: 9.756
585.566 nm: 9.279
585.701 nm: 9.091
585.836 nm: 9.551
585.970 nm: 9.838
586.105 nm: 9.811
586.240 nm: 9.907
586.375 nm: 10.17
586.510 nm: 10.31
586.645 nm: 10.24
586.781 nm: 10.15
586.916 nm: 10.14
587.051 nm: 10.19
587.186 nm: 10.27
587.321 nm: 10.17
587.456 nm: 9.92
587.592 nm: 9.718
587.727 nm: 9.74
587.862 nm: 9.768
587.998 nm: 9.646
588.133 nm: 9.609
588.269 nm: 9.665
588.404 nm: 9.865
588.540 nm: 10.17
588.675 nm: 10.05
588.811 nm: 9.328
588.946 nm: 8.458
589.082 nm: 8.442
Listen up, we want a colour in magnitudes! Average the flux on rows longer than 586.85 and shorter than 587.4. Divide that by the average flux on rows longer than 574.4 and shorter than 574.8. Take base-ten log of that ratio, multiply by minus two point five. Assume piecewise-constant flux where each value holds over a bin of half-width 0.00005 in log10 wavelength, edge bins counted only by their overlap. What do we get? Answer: 0.012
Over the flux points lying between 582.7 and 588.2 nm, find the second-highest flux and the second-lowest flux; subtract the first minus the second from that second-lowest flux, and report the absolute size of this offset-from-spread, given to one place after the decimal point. 7.9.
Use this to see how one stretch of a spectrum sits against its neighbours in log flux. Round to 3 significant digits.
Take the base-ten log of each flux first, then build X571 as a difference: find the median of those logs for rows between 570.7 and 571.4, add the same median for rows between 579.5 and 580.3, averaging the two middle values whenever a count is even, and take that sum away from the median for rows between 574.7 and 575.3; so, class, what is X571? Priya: -0.995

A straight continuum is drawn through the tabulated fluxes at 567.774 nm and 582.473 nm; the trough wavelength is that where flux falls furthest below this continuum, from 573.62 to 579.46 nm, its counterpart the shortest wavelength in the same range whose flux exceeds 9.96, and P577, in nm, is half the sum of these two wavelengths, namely 575.94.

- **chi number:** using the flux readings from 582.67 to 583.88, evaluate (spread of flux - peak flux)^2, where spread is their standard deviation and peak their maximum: 107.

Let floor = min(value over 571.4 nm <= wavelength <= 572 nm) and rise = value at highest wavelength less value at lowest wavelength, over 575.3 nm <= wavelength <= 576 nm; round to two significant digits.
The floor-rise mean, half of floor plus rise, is 5.0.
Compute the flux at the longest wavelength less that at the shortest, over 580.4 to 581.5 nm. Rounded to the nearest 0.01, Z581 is -0.15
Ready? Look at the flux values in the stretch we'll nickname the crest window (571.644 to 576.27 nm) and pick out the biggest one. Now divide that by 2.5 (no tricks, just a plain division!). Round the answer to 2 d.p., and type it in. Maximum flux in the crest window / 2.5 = 4.31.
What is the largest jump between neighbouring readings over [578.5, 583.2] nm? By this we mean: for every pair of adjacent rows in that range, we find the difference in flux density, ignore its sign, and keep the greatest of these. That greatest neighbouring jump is 0.38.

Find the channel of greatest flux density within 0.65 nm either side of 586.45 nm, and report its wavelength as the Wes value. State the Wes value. 586.510 nm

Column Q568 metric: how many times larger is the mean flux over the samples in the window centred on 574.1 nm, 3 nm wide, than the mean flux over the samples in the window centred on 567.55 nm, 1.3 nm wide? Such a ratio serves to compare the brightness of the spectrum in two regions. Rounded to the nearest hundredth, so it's 1.00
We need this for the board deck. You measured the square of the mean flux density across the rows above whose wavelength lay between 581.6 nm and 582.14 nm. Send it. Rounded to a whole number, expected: 104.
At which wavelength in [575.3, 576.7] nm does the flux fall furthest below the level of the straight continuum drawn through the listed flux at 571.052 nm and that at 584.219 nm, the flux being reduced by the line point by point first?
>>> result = 575.408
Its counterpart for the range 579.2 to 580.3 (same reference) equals 579.797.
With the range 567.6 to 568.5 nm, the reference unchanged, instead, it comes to 568.167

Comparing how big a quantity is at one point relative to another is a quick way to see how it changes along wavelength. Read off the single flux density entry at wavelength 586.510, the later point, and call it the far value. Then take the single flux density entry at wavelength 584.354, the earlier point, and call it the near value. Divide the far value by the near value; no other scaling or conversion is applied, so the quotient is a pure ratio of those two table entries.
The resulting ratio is 0.98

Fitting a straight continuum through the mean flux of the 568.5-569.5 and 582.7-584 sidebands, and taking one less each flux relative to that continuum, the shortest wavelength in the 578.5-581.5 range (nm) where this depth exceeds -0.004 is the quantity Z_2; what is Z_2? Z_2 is 578.596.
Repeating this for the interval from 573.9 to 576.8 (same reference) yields 574.746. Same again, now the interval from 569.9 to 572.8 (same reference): 570.001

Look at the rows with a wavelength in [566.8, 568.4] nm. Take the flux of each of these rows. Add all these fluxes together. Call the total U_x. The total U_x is 122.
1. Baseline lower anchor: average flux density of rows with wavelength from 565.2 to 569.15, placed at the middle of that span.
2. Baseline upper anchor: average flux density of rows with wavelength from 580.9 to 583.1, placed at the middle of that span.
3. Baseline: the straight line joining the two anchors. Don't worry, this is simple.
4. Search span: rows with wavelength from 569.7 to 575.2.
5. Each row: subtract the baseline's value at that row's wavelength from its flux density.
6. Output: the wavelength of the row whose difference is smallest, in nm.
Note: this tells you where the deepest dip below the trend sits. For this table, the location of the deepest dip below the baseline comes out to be 575.143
